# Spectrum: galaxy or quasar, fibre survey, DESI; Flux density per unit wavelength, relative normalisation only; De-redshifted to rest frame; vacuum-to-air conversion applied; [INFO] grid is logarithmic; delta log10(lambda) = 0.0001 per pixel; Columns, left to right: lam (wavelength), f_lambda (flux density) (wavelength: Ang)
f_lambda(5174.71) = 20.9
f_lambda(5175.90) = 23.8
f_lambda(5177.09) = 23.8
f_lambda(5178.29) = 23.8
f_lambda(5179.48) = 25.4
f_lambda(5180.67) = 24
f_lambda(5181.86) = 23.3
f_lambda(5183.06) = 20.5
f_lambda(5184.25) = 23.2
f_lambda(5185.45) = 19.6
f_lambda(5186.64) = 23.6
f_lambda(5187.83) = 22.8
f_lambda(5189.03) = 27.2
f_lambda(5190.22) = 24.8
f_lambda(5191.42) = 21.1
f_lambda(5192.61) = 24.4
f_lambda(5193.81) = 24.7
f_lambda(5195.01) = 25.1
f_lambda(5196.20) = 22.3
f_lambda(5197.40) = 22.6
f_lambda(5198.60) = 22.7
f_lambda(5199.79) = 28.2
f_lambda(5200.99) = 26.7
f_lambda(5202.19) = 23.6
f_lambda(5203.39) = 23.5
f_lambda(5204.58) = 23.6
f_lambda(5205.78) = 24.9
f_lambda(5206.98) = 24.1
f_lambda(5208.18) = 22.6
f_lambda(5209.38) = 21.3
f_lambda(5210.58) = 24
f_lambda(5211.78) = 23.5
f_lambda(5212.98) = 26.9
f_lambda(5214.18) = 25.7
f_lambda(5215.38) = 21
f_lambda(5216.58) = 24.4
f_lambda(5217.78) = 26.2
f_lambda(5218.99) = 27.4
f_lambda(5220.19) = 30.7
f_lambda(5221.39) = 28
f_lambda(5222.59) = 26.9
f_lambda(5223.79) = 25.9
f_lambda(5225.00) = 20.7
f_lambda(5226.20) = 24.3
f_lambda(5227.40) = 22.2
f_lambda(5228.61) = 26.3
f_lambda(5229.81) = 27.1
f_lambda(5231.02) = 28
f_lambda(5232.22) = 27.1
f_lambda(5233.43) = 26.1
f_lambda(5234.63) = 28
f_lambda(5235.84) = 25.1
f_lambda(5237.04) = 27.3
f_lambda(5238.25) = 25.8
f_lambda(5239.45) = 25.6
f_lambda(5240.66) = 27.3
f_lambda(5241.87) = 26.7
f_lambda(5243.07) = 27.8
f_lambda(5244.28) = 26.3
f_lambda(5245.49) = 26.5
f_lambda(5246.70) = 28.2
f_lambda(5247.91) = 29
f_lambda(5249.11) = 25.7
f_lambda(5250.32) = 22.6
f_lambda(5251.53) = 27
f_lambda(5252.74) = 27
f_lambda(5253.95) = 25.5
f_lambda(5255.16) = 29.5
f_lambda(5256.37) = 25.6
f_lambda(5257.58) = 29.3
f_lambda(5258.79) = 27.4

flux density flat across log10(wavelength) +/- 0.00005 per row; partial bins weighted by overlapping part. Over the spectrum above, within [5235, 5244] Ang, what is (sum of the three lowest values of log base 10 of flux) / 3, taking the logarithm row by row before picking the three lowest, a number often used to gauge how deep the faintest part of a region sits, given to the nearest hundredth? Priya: 1.41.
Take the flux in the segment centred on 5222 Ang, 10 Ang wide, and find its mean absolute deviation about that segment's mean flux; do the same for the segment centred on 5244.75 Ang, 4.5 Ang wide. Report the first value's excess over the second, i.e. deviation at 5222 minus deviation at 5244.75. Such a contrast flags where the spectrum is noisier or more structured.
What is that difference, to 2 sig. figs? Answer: 1.2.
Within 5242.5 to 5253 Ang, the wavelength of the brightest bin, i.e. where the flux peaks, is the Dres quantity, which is 5247.91 Ang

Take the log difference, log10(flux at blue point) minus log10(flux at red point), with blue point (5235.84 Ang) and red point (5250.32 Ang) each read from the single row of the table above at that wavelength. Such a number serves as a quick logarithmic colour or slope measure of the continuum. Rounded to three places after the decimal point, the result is 0.046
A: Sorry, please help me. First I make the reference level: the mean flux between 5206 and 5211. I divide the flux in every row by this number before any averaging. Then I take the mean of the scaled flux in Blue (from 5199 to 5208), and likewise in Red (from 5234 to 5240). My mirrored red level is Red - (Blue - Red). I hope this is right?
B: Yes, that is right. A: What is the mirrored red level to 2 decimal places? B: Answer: 1.21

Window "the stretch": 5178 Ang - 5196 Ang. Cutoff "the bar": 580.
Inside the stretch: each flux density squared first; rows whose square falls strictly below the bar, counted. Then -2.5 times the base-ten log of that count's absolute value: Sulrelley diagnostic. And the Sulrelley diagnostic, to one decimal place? -2.4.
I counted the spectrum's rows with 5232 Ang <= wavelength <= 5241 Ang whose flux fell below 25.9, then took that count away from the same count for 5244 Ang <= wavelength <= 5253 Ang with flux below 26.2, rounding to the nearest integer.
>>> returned -1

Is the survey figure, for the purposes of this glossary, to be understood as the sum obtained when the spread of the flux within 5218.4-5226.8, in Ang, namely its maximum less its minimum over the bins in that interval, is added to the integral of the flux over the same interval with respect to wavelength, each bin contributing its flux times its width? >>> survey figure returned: 231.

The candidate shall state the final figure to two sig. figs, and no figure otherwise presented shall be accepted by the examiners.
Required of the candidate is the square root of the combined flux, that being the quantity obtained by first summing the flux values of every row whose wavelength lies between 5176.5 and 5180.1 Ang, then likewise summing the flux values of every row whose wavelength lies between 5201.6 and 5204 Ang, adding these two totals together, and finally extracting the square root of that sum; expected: 11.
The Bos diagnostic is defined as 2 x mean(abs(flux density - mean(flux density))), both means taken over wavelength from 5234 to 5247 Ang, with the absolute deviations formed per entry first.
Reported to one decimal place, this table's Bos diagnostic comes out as 1.7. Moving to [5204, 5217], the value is 2.6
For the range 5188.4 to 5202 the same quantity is 3.5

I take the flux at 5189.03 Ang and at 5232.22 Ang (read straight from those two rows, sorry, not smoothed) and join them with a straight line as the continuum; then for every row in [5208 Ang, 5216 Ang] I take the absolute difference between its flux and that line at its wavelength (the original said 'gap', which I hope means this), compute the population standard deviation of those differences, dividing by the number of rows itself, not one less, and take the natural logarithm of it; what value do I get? 0.70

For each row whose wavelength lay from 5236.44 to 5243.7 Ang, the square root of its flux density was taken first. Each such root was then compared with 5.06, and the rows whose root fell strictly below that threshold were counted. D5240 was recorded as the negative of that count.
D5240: -1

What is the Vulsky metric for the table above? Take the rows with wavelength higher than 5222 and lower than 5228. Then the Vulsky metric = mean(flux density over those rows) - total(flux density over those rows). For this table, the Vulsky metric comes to -96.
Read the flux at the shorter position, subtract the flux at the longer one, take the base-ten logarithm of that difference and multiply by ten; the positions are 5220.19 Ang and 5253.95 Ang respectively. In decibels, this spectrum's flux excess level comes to 7.16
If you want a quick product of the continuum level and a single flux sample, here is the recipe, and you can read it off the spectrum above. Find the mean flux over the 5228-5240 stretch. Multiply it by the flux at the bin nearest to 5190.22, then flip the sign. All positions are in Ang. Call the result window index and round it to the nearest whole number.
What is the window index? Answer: -661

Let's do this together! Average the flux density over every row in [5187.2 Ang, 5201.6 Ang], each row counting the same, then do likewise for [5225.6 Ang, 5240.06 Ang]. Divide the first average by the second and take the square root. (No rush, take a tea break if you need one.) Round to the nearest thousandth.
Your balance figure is 0.967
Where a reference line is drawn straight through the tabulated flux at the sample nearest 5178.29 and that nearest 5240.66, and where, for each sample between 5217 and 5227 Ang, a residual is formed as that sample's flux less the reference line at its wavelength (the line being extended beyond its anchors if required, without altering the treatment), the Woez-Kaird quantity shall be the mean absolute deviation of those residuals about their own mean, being 2.1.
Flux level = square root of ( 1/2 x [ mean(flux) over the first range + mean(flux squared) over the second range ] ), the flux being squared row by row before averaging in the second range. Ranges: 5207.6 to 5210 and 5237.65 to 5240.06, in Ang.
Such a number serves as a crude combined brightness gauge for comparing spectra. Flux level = 18.5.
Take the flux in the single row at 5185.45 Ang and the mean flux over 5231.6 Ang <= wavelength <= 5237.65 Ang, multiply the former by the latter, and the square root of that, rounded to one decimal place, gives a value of 22.9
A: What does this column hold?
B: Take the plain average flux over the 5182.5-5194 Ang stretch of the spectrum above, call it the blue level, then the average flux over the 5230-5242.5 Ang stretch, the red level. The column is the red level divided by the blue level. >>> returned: 1.15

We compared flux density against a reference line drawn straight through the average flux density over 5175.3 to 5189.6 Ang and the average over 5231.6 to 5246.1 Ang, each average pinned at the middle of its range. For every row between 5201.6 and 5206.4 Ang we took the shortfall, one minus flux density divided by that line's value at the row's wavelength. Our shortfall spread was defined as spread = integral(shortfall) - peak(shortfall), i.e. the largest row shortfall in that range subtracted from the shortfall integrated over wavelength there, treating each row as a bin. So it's 0.10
